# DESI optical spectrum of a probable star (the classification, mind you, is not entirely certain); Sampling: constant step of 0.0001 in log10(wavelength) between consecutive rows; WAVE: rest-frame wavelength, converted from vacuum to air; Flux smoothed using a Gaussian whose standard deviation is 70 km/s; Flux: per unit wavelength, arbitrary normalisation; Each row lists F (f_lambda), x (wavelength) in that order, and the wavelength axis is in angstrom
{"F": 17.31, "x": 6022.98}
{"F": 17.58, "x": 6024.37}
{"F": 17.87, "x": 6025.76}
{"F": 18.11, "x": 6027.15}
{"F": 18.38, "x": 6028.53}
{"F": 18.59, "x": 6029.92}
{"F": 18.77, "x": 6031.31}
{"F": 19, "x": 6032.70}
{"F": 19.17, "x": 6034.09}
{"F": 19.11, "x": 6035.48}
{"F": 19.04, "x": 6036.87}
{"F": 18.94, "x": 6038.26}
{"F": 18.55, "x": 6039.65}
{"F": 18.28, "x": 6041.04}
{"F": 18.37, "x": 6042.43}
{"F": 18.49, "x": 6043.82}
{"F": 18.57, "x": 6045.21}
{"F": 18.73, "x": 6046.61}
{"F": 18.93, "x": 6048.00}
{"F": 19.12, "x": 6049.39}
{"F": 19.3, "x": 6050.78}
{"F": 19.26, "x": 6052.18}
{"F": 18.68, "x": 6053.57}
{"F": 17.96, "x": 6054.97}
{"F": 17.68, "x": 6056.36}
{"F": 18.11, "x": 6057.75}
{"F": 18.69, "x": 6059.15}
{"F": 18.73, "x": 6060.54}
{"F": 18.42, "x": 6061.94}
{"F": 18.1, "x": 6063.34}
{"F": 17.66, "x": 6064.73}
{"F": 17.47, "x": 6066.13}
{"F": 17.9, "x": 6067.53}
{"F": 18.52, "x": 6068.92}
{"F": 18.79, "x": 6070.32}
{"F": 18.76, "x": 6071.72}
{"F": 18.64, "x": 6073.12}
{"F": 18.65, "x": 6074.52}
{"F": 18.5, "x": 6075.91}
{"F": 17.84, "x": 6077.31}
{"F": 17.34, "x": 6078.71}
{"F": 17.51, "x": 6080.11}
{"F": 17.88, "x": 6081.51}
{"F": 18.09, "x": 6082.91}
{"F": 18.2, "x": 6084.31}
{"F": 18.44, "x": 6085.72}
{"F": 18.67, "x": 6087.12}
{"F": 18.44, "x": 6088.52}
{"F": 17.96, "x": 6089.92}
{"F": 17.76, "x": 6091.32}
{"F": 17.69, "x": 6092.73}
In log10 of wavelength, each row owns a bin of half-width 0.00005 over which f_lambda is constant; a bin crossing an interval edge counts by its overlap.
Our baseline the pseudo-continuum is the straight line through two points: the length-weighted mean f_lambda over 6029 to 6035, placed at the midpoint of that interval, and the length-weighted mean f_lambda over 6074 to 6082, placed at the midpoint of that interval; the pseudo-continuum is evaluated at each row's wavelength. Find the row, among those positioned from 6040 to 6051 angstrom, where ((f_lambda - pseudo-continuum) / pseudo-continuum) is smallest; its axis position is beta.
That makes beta 6041.04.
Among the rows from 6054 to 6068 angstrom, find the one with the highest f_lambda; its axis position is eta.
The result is 6060.54 angstrom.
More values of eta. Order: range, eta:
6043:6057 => 6050.78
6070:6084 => 6070.32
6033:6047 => 6034.09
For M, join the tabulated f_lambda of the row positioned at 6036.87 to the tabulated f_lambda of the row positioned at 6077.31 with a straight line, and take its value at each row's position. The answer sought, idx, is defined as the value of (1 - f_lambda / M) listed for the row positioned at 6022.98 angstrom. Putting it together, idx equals 0.11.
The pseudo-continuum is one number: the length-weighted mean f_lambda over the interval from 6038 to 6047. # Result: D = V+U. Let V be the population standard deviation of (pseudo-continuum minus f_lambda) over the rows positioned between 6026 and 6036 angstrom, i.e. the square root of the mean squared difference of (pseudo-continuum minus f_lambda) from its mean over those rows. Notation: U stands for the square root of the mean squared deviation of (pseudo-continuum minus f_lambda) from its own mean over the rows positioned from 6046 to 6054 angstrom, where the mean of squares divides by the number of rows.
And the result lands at 0.61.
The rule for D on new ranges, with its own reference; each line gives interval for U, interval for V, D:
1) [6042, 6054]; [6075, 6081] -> 0.76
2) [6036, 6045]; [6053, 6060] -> 0.68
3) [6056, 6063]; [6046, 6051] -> 0.60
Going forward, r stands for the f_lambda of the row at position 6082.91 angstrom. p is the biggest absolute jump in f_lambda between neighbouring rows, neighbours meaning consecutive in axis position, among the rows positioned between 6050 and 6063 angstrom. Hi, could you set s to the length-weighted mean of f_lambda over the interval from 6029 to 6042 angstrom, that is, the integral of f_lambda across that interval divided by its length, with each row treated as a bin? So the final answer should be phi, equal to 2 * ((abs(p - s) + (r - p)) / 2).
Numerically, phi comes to 35.5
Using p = 0.7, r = 18.09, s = 18.8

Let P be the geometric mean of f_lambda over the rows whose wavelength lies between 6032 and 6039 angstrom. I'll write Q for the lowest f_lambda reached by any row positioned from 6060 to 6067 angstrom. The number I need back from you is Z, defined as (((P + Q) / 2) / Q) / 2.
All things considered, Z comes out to 0.523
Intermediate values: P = 19.1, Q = 17.47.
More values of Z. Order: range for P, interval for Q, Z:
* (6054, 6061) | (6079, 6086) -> 0.510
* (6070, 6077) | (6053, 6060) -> 0.514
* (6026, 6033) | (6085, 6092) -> 0.511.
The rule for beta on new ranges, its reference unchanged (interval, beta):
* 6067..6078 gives 6067.53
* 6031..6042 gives 6041.04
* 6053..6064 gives 6056.36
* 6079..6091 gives 6080.11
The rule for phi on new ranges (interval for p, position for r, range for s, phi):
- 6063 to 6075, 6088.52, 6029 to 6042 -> 36.0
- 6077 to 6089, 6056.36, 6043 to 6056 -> 35.4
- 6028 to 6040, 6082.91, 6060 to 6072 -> 35.5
